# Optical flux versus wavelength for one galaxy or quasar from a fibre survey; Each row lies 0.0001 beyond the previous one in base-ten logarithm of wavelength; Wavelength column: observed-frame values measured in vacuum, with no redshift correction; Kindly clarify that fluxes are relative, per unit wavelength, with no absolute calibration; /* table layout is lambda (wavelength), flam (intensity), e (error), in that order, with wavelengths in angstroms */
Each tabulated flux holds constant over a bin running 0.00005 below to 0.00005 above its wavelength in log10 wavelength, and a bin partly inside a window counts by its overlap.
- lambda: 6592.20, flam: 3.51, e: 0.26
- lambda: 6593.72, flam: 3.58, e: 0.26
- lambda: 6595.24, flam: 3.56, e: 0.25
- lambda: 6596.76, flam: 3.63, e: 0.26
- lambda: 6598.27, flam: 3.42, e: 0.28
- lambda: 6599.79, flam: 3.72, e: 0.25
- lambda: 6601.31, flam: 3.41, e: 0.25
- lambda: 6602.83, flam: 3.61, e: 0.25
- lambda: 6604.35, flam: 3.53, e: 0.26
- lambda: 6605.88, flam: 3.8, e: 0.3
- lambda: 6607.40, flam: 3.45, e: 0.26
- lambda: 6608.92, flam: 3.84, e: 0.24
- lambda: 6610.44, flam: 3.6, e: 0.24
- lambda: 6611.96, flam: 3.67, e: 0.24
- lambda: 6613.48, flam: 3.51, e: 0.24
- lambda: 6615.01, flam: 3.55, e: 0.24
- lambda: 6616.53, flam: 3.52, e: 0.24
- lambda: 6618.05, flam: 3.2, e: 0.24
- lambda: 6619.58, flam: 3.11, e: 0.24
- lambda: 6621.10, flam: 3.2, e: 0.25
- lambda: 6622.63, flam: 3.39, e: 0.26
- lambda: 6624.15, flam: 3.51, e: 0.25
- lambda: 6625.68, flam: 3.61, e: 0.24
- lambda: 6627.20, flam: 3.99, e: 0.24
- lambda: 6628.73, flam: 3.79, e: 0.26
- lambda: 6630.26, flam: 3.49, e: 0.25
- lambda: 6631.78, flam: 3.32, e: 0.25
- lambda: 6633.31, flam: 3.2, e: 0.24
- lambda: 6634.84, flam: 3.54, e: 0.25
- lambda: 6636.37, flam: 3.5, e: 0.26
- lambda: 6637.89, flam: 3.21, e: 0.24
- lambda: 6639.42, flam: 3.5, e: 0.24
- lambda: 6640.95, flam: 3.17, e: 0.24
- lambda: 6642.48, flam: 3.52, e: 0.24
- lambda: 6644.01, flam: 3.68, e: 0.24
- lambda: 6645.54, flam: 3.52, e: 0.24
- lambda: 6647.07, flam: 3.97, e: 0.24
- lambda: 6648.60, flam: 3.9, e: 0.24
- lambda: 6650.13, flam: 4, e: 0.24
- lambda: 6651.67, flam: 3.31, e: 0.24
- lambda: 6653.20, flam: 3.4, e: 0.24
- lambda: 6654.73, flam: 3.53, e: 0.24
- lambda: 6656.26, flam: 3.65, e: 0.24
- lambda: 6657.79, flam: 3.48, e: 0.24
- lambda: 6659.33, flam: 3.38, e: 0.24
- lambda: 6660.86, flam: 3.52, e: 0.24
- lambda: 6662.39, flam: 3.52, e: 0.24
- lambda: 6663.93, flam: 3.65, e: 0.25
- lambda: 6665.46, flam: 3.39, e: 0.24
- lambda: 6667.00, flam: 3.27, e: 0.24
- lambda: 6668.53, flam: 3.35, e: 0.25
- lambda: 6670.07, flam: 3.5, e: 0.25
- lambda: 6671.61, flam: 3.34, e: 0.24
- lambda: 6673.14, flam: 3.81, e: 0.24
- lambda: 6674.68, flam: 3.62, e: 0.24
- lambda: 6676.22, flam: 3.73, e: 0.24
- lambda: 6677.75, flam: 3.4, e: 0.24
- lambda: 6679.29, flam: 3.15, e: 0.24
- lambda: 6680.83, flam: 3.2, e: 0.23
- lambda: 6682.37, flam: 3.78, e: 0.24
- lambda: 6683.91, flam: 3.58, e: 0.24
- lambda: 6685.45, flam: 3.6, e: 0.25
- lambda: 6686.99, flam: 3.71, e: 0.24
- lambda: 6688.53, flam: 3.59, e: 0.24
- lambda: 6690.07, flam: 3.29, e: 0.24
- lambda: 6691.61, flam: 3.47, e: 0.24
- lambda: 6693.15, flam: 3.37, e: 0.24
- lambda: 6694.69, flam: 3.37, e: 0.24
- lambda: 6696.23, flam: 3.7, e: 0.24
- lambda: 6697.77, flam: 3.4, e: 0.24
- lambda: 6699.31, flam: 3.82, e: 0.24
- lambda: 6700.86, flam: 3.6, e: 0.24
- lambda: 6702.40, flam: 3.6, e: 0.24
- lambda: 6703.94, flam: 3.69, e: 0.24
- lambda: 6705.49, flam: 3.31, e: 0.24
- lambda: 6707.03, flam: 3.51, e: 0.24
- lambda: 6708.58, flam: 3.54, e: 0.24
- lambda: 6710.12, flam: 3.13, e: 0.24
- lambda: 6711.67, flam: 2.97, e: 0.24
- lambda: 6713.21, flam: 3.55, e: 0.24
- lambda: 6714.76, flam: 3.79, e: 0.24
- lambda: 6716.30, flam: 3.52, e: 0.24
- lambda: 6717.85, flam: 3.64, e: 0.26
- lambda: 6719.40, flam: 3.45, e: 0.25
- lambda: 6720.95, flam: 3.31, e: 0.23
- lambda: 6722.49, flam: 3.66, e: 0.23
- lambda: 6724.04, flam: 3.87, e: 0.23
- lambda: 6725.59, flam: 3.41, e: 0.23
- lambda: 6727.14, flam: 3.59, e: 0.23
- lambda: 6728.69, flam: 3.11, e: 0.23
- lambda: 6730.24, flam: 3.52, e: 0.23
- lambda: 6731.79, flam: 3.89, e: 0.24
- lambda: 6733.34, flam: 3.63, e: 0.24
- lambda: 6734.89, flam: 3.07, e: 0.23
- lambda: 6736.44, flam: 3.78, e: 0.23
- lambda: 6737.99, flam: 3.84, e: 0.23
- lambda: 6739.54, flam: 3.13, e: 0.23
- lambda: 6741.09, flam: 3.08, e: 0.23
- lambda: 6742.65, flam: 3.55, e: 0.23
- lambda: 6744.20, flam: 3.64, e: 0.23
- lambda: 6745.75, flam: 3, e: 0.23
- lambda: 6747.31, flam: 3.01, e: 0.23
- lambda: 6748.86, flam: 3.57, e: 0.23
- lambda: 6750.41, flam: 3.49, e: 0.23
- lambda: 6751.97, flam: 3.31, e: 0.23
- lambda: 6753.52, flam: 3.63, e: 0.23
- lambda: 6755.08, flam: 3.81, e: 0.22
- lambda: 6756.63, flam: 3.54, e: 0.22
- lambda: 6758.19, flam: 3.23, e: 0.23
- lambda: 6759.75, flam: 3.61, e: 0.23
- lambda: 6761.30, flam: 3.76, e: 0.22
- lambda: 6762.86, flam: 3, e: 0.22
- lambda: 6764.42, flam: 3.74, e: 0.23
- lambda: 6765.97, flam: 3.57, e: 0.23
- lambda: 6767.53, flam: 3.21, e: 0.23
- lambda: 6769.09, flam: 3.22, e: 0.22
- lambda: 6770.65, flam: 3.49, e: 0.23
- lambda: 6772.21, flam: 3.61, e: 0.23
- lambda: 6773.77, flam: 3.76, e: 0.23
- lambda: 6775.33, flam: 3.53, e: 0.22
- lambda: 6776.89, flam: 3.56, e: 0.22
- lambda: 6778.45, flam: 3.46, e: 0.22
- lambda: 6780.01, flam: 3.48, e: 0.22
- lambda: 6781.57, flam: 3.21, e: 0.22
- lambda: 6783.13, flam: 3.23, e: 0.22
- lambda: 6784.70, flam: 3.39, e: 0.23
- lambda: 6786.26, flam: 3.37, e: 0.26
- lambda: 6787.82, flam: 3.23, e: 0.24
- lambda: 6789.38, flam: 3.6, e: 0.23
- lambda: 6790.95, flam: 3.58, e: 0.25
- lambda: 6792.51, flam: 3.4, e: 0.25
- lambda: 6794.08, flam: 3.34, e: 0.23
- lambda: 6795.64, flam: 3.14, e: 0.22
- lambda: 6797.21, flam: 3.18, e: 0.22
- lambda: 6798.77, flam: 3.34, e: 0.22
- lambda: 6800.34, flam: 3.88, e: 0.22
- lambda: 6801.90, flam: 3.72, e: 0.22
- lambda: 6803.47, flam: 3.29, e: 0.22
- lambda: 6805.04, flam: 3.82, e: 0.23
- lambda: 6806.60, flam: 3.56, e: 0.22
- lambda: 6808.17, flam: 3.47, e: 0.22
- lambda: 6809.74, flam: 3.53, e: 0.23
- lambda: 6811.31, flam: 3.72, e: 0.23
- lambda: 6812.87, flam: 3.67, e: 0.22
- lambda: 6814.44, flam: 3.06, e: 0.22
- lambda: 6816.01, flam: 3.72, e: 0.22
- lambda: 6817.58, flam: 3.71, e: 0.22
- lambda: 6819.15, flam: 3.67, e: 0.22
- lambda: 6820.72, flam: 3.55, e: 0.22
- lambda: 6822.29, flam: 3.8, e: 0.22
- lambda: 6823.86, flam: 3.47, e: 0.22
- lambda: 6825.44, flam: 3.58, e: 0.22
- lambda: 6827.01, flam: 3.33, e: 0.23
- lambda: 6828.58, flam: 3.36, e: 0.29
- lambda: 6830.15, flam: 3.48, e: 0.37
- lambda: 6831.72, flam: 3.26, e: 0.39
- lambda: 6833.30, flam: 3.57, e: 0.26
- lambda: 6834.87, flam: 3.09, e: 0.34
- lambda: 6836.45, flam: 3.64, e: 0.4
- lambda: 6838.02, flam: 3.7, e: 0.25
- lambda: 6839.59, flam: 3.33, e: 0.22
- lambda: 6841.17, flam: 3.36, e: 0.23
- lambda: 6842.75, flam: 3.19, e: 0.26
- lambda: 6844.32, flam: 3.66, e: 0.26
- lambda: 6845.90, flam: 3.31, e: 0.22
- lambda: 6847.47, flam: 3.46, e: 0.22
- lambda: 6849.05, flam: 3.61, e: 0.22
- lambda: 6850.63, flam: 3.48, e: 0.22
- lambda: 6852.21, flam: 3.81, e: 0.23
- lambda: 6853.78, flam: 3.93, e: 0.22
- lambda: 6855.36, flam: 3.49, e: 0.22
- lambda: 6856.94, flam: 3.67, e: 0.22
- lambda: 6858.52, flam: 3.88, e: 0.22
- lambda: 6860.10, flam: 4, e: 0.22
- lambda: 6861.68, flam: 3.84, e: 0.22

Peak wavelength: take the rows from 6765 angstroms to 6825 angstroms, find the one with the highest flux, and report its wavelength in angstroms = 6800.34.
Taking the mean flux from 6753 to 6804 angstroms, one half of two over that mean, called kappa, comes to 0.289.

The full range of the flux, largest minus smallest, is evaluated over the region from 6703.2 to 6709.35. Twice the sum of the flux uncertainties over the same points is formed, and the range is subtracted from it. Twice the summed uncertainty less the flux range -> 1.5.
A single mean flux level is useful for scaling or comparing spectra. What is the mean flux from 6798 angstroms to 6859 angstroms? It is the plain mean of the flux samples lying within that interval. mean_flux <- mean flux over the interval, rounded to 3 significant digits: 3.54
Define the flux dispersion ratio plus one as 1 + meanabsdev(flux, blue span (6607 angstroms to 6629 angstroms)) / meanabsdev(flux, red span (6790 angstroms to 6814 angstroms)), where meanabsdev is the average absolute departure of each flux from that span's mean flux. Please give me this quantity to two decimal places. 1.96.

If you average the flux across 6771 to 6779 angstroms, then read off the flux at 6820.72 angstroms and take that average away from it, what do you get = 0.0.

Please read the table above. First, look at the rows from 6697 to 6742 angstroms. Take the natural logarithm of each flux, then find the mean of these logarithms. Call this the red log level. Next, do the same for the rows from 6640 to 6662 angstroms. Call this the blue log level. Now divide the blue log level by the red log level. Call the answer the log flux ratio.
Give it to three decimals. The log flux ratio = 1.018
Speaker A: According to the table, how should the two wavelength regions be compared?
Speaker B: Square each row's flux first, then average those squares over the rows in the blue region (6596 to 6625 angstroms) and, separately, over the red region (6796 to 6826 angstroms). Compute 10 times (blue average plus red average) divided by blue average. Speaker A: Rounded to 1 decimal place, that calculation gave 20.3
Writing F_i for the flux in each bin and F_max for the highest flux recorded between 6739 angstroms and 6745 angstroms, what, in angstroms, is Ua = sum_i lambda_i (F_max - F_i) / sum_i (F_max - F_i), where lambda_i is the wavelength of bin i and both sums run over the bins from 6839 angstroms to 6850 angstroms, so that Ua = 6843.2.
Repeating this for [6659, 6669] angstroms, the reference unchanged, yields 6664.7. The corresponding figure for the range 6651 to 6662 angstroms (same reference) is 6655.6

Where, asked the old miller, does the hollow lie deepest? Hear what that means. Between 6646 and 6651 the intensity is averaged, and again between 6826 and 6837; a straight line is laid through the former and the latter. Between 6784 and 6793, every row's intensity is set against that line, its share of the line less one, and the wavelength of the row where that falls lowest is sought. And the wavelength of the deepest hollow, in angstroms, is 6787.82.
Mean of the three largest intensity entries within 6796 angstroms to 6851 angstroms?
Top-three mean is 3.83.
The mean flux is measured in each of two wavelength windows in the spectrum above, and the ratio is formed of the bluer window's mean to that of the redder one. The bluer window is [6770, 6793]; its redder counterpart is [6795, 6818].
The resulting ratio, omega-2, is 0.98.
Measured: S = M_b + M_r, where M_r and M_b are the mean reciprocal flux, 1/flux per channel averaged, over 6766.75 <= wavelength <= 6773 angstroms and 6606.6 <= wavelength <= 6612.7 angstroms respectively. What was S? 0.572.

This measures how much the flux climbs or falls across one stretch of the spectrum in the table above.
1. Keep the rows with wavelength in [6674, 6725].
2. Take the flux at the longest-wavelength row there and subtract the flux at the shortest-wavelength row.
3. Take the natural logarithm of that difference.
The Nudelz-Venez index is -1.39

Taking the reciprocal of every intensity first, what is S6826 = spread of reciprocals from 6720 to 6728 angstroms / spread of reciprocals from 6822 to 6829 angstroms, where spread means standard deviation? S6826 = 1.1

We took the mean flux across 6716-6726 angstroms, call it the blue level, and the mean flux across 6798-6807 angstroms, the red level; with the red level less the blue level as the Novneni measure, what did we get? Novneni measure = 0.05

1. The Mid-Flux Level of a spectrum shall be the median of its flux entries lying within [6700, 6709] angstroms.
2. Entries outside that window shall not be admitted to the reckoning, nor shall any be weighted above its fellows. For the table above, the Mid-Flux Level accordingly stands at 3.57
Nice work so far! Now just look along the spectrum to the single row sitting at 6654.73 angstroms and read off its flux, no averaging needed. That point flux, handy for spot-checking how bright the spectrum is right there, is 3.53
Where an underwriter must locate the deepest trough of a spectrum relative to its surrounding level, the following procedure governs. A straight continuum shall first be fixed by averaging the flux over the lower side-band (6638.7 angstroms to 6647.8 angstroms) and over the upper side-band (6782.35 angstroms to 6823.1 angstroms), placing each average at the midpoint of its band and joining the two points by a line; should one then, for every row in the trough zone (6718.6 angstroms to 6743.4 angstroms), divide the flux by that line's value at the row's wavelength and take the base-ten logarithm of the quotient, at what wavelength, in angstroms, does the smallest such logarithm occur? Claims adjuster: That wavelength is 6734.89 angstroms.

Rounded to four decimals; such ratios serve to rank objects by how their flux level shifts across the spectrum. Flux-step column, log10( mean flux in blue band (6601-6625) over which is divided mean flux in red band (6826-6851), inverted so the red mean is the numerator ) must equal -0.0084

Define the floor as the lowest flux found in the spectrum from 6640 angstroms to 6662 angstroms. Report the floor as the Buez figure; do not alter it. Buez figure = 3.17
